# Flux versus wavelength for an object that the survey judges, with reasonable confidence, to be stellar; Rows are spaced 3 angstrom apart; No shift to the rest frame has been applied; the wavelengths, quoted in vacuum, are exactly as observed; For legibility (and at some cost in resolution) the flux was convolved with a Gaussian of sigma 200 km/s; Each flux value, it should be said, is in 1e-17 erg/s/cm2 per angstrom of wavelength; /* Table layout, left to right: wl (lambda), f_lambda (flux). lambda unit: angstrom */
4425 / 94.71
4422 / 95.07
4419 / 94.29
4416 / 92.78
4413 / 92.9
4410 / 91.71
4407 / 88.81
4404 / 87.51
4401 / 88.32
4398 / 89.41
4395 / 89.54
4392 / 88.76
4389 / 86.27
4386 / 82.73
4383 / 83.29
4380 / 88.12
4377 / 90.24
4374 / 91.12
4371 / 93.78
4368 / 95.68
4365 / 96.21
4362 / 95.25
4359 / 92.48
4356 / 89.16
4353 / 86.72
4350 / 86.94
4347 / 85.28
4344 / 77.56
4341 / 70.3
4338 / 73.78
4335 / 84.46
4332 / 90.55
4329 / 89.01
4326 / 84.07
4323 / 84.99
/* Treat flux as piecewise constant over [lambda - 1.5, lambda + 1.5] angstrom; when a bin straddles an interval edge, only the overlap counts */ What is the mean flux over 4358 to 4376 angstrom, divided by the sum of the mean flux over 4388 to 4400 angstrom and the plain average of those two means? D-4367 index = 0.523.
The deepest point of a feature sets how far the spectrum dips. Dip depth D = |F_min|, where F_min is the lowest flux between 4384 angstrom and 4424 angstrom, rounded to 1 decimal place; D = 82.7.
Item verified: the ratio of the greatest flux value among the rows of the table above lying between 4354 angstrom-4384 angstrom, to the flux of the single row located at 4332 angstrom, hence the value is 1.06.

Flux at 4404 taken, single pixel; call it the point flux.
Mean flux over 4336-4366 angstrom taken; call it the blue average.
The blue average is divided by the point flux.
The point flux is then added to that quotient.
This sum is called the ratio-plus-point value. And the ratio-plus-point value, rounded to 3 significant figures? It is 88.5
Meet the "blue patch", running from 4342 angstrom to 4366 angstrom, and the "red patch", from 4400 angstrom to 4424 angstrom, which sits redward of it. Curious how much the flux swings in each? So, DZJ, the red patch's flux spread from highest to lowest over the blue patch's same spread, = 0.41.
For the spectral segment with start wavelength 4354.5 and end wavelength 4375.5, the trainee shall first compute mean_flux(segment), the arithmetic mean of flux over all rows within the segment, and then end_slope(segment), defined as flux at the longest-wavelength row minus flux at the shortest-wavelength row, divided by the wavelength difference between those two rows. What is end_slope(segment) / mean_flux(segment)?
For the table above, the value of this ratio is 0.001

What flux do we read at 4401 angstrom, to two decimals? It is 88.32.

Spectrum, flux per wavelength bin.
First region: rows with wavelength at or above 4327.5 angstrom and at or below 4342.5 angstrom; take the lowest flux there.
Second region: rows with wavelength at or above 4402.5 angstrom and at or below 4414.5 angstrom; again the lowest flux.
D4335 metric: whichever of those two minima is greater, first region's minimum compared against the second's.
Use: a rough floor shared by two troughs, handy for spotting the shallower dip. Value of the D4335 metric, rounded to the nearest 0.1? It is 87.5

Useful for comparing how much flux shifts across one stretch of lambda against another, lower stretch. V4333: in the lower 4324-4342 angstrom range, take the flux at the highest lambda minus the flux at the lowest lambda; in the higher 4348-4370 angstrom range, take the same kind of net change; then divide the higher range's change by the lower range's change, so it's -0.63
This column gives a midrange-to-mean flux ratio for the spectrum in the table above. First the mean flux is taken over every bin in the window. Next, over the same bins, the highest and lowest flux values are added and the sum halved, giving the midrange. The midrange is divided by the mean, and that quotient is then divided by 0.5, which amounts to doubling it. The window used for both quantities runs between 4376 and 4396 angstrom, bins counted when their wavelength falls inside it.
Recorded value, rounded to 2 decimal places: 1.99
